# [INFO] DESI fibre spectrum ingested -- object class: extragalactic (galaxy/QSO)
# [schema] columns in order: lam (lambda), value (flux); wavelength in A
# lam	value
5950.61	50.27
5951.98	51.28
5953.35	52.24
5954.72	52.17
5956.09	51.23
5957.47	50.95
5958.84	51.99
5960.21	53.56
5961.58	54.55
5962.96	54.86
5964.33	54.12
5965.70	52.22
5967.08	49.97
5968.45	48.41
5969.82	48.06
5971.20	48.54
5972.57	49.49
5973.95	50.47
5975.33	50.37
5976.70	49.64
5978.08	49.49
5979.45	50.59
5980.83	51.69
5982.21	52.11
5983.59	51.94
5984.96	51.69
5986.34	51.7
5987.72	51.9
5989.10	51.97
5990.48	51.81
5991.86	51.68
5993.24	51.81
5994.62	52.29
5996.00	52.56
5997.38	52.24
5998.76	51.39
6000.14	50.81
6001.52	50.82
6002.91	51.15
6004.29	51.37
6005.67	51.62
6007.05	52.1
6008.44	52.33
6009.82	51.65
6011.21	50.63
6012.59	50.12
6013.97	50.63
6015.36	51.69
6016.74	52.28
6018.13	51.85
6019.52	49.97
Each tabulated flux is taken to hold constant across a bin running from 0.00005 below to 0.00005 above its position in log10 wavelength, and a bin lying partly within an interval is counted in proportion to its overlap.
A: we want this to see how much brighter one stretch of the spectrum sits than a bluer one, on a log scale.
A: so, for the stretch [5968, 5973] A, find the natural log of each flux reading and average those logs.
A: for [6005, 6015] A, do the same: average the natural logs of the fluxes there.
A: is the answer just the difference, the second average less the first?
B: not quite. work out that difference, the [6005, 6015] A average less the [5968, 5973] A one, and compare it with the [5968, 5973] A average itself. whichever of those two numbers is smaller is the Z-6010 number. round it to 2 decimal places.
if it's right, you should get 0.05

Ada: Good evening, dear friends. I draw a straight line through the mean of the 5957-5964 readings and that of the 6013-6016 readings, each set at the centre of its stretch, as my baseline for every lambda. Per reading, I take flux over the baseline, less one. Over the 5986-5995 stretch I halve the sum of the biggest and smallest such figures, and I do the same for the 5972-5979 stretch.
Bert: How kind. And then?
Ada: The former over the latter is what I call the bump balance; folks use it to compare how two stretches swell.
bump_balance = 0.0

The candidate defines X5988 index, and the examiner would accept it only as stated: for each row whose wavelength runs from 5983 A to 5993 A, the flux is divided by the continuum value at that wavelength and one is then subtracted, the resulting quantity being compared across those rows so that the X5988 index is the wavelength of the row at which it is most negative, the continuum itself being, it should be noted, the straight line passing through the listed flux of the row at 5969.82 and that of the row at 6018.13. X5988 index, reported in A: 5991.86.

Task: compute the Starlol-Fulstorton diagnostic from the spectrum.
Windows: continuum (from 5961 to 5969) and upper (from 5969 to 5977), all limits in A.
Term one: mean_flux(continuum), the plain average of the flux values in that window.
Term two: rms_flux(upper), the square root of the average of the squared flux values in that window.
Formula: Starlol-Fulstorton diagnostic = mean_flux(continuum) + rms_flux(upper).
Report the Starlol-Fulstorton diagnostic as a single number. 102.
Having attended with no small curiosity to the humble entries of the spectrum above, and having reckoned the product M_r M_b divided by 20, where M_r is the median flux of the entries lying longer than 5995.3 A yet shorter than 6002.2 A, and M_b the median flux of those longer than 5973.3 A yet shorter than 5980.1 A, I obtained 129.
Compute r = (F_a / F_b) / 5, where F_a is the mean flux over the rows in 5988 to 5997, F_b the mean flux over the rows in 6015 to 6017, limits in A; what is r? 0.200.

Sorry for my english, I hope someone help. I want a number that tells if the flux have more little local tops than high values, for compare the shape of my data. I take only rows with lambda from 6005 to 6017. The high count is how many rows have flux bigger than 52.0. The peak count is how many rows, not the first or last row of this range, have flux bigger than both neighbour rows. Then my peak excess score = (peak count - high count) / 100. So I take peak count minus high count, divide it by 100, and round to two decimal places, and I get -0.02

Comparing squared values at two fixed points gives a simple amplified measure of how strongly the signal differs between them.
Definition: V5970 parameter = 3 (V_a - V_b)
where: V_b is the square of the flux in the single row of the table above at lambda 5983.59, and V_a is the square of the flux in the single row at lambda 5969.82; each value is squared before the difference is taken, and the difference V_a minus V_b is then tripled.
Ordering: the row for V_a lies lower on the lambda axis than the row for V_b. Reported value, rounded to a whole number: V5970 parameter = -1164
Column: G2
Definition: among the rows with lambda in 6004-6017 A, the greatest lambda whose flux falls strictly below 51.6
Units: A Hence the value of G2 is 6013.97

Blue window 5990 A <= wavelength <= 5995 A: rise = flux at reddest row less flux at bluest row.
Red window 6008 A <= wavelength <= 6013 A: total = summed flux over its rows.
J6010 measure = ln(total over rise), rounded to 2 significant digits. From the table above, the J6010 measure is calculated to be 6.1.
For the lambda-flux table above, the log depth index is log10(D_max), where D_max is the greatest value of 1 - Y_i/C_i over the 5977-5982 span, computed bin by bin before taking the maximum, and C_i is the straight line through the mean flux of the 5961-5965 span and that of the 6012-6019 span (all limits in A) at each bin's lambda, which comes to -1.12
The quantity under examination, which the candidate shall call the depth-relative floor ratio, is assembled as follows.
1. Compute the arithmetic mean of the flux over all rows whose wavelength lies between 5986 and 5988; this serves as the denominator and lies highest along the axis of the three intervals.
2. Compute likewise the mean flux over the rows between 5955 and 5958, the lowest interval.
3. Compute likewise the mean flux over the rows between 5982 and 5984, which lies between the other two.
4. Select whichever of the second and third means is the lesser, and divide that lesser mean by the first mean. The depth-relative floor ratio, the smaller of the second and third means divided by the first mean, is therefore 0.99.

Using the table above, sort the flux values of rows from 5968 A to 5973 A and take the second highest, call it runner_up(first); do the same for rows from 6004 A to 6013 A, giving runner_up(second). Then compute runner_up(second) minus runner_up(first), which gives 3.6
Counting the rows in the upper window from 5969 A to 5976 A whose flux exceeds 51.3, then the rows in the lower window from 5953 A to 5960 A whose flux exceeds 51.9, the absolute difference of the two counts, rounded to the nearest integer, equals 3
